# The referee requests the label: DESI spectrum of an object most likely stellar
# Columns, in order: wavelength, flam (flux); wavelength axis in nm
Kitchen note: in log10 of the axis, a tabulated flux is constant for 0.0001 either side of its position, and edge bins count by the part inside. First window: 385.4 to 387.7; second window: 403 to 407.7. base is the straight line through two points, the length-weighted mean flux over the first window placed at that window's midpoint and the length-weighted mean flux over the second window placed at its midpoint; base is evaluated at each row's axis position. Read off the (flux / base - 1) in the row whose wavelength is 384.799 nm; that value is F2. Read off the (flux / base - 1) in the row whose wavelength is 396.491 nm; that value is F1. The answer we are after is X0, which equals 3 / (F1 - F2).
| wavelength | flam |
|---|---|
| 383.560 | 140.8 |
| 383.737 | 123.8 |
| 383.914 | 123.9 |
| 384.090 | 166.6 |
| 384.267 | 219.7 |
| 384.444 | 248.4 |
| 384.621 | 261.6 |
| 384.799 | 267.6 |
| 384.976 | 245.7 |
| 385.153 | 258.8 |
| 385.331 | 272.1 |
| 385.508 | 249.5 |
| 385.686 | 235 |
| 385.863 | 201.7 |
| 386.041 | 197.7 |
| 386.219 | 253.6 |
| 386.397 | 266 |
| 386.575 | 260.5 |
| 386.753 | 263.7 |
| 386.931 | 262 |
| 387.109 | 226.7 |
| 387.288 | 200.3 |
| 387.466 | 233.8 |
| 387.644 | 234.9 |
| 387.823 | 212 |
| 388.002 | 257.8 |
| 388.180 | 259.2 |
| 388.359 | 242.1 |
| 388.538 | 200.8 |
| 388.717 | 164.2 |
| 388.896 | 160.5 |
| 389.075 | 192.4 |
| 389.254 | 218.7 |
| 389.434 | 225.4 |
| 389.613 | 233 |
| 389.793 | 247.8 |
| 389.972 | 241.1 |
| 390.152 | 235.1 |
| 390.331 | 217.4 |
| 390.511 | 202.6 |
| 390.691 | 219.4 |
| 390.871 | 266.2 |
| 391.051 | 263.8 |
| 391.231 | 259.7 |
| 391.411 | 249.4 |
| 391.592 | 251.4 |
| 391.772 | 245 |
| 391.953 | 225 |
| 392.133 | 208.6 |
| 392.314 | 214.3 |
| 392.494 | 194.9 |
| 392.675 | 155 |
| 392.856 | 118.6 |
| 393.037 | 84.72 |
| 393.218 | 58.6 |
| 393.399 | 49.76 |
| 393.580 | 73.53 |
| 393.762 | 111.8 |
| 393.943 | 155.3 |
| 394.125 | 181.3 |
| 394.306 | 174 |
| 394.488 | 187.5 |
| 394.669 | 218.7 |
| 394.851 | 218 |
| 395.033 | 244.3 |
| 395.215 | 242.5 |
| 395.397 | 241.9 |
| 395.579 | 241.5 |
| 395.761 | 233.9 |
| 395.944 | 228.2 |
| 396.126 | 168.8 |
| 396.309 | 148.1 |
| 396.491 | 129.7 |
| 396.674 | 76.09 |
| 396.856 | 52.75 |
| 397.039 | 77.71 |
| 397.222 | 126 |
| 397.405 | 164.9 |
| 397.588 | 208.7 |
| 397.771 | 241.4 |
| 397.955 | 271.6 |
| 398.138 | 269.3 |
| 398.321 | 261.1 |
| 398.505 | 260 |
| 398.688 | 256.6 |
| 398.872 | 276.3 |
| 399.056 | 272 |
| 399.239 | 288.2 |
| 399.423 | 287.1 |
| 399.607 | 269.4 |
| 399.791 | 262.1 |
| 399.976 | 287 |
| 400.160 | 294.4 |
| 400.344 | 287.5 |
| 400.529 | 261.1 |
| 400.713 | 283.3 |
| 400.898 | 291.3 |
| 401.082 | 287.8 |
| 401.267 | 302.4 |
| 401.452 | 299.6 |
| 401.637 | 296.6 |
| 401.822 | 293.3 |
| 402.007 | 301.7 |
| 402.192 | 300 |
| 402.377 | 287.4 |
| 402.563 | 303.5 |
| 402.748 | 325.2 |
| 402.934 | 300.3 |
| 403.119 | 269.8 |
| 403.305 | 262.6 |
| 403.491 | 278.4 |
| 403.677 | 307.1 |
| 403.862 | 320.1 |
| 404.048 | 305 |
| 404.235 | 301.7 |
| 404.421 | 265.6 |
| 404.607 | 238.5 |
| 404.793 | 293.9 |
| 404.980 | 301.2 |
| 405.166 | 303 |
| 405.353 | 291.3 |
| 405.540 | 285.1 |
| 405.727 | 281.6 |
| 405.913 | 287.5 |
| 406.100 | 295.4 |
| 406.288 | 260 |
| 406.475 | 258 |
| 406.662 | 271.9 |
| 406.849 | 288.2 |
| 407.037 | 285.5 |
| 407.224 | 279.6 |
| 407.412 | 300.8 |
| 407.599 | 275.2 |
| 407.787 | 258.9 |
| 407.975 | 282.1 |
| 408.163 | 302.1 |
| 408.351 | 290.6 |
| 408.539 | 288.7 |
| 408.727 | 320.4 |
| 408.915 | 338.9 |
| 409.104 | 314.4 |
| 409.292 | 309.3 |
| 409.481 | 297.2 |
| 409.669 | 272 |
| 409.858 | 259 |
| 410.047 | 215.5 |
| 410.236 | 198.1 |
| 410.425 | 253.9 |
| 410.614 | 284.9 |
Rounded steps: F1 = -0.51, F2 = 0.15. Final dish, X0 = -5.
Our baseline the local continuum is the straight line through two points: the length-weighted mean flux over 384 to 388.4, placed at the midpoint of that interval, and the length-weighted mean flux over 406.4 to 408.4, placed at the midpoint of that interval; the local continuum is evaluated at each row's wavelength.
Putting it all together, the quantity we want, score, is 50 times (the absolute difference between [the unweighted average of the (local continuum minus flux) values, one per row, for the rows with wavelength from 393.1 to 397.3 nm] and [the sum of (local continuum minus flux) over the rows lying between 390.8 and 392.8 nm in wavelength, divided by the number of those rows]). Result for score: 3938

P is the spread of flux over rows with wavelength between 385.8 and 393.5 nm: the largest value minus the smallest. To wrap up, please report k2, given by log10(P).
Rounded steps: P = 216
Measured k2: 2.34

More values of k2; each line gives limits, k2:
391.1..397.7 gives 2.32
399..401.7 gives 1.62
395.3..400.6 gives 2.38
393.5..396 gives 2.23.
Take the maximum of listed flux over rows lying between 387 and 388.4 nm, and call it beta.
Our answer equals 259.2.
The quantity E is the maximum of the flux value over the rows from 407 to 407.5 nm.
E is 300.8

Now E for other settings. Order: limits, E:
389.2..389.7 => 233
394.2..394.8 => 218.7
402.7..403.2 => 325.2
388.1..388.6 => 259.2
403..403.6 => 278.4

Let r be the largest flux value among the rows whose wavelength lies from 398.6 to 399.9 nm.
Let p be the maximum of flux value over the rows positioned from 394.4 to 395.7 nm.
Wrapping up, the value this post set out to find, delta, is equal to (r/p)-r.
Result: -287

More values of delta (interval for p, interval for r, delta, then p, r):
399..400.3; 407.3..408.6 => -301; 294.4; 302.1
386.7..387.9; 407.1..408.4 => -301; 263.7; 302.1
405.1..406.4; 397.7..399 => -275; 303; 276.3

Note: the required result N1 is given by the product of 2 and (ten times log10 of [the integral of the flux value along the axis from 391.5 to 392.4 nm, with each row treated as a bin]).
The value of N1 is 46.3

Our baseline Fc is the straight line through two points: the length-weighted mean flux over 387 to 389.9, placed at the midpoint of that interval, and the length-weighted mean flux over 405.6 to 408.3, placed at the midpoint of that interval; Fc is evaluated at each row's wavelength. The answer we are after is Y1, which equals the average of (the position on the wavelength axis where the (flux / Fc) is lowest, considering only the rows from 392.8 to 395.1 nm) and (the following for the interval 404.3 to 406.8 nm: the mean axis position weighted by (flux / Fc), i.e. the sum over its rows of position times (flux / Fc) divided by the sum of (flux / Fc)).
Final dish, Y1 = 399.47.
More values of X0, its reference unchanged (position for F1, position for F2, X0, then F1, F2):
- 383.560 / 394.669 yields -13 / -0.39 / -0.15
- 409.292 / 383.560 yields 7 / 0.05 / -0.39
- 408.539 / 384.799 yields -19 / -0.01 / 0.15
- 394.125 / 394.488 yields -139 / -0.29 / -0.27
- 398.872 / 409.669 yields 28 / 0.03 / -0.08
